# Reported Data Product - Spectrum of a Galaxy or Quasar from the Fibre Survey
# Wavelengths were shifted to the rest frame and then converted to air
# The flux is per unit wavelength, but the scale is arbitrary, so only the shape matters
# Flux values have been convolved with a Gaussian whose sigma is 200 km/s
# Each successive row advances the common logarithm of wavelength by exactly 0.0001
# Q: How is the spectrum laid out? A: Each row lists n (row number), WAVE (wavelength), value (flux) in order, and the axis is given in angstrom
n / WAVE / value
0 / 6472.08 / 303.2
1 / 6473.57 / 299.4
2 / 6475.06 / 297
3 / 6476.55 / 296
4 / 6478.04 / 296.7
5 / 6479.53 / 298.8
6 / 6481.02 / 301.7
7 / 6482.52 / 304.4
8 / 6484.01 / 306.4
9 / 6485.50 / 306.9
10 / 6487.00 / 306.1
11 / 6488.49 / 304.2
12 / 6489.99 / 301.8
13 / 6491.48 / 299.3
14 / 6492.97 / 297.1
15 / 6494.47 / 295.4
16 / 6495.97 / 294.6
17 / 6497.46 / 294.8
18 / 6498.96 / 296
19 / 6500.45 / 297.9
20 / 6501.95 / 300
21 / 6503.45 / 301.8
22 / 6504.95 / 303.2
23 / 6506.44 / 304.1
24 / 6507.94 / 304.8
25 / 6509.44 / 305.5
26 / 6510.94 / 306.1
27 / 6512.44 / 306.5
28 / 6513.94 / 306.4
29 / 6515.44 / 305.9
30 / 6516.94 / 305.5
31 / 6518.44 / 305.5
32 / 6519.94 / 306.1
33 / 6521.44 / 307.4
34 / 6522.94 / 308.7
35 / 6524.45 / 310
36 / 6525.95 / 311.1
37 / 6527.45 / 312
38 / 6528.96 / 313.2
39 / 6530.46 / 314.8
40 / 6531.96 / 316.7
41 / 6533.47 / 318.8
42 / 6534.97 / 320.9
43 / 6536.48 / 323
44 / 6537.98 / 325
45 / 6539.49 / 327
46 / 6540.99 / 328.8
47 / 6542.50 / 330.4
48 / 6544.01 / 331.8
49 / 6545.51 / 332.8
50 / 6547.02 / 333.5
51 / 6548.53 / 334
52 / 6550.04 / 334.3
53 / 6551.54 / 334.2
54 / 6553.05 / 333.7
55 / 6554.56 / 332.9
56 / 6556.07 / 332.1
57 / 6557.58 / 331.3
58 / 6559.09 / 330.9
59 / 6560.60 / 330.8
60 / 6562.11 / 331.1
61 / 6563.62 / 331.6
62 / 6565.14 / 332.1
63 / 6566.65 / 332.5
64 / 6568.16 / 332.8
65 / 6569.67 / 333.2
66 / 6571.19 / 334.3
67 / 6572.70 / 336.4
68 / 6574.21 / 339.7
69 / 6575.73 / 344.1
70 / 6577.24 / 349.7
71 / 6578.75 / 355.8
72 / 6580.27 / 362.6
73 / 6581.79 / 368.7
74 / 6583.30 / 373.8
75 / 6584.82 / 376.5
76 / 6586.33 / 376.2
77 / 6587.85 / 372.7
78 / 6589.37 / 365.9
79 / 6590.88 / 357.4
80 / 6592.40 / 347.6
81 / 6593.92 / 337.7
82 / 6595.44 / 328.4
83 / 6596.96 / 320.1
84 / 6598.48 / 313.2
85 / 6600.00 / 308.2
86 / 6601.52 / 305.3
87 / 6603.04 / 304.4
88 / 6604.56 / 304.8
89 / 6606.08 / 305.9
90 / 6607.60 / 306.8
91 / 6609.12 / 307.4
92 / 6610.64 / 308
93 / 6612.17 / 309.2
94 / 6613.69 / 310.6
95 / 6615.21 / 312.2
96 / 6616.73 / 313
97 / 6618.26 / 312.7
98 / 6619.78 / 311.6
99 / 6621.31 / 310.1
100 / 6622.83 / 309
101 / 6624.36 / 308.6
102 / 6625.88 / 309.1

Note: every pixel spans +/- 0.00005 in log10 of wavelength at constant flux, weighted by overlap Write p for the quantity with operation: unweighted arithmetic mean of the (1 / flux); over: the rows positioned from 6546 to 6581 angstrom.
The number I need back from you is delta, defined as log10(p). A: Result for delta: -2.527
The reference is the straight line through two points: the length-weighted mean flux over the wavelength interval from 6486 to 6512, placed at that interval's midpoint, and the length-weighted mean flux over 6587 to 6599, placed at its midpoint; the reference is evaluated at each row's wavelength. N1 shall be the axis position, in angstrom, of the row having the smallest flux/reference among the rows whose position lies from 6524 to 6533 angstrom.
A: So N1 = 6524.45 angstrom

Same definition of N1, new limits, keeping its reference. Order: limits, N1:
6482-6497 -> 6495.97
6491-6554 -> 6497.46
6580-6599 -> 6598.48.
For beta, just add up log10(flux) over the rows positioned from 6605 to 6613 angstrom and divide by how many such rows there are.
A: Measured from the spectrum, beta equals 2.49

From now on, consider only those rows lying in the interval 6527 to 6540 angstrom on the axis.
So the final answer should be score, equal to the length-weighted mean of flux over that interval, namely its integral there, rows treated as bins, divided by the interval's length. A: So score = 319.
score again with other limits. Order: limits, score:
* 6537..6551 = 331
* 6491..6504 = 297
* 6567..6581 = 343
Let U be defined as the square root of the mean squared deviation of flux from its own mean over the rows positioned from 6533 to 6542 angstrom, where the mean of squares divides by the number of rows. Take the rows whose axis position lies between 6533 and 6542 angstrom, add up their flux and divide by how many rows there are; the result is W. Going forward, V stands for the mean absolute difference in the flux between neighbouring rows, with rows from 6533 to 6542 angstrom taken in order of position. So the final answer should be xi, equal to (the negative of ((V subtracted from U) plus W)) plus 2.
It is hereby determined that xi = -323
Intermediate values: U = 3.4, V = 2.0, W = 324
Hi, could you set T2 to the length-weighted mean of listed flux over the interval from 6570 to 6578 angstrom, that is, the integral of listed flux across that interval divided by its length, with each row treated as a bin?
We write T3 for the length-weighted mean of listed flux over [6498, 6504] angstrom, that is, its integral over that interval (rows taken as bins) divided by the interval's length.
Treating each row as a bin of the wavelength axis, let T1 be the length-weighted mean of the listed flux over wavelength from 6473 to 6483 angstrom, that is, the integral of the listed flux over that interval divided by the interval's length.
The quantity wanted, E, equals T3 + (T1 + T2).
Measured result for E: 938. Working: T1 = 299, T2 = 341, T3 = 299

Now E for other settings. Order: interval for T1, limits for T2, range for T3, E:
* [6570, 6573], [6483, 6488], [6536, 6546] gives 970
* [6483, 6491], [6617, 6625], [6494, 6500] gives 911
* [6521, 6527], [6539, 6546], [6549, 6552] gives 975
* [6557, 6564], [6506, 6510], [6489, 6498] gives 933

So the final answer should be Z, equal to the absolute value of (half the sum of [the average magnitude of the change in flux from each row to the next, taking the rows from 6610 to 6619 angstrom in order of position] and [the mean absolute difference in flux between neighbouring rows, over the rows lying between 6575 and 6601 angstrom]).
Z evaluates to 3.7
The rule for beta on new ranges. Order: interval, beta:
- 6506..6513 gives 2.48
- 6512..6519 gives 2.49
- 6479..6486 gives 2.48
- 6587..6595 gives 2.55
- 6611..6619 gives 2.49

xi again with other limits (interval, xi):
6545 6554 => -332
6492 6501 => -294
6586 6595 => -364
